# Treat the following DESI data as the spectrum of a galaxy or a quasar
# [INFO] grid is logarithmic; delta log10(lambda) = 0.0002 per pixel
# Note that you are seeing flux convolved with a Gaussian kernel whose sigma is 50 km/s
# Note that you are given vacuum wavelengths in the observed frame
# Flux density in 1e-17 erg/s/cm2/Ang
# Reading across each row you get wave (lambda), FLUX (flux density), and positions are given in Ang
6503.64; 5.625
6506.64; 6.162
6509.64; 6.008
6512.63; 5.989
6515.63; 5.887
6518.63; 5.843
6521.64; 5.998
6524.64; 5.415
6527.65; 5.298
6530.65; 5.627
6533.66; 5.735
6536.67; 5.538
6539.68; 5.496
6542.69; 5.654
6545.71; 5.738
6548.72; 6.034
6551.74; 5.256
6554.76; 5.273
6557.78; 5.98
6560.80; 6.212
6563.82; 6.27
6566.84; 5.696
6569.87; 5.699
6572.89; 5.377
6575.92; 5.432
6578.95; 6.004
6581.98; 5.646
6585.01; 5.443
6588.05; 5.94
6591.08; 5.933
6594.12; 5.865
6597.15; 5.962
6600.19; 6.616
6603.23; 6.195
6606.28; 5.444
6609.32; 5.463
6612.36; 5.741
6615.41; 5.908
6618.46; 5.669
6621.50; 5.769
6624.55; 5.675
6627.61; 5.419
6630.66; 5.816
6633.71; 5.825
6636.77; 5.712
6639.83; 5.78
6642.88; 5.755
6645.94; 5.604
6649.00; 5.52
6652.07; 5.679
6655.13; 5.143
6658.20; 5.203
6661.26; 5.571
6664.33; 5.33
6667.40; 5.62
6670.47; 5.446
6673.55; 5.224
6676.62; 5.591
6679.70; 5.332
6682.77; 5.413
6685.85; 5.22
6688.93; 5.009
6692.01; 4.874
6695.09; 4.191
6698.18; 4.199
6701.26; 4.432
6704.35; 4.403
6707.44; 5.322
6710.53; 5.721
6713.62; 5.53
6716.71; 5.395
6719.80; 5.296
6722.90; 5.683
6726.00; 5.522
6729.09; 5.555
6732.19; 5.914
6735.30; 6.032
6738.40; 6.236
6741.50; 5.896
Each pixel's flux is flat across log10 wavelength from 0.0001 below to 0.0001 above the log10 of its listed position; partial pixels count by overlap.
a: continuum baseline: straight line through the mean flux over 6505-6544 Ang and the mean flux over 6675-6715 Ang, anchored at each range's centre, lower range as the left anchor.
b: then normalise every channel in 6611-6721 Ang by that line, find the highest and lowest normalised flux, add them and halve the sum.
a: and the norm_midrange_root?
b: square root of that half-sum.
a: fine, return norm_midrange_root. 0.998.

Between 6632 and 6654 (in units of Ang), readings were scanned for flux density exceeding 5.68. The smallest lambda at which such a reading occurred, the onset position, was 6633.71 Ang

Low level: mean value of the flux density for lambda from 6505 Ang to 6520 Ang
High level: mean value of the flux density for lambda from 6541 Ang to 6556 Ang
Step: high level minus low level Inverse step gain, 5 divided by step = -13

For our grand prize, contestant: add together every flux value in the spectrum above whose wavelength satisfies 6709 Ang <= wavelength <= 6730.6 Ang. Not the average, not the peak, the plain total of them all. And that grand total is 39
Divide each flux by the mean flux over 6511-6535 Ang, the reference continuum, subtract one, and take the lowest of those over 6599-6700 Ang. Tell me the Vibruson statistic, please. -0.268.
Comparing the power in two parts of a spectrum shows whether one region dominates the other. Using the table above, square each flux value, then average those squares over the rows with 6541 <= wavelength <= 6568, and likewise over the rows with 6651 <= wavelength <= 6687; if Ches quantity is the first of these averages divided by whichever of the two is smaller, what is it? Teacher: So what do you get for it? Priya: 1.15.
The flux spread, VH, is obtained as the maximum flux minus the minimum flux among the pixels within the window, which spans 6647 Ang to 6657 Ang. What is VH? 0.5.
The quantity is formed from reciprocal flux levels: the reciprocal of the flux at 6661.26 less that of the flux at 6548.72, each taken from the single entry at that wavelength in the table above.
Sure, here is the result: 0.014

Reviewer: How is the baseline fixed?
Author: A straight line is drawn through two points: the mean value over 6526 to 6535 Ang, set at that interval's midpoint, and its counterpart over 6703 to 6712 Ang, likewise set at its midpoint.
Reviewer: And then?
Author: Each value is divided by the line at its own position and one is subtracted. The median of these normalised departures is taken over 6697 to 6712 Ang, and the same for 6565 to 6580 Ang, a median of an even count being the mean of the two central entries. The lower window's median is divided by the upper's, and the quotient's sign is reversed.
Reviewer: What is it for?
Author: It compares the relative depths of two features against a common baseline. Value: 0.29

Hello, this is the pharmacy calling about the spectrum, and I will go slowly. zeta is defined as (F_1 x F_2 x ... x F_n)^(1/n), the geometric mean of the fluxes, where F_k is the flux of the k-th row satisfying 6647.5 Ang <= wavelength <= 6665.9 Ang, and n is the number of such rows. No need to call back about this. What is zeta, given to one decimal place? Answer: 5.4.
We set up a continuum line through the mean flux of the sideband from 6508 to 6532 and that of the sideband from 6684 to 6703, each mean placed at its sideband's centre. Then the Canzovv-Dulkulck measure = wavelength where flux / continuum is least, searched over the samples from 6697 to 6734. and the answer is 6698.18 Ang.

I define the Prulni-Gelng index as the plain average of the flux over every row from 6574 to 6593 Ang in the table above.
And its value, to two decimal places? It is 5.73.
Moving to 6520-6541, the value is 5.59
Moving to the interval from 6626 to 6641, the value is 5.71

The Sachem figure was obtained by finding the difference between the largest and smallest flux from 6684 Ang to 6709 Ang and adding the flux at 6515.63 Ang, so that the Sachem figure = 7.02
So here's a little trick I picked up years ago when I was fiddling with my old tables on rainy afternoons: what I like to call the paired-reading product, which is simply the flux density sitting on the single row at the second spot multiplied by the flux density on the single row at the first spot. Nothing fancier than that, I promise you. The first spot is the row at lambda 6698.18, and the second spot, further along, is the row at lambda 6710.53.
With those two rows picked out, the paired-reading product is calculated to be 24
